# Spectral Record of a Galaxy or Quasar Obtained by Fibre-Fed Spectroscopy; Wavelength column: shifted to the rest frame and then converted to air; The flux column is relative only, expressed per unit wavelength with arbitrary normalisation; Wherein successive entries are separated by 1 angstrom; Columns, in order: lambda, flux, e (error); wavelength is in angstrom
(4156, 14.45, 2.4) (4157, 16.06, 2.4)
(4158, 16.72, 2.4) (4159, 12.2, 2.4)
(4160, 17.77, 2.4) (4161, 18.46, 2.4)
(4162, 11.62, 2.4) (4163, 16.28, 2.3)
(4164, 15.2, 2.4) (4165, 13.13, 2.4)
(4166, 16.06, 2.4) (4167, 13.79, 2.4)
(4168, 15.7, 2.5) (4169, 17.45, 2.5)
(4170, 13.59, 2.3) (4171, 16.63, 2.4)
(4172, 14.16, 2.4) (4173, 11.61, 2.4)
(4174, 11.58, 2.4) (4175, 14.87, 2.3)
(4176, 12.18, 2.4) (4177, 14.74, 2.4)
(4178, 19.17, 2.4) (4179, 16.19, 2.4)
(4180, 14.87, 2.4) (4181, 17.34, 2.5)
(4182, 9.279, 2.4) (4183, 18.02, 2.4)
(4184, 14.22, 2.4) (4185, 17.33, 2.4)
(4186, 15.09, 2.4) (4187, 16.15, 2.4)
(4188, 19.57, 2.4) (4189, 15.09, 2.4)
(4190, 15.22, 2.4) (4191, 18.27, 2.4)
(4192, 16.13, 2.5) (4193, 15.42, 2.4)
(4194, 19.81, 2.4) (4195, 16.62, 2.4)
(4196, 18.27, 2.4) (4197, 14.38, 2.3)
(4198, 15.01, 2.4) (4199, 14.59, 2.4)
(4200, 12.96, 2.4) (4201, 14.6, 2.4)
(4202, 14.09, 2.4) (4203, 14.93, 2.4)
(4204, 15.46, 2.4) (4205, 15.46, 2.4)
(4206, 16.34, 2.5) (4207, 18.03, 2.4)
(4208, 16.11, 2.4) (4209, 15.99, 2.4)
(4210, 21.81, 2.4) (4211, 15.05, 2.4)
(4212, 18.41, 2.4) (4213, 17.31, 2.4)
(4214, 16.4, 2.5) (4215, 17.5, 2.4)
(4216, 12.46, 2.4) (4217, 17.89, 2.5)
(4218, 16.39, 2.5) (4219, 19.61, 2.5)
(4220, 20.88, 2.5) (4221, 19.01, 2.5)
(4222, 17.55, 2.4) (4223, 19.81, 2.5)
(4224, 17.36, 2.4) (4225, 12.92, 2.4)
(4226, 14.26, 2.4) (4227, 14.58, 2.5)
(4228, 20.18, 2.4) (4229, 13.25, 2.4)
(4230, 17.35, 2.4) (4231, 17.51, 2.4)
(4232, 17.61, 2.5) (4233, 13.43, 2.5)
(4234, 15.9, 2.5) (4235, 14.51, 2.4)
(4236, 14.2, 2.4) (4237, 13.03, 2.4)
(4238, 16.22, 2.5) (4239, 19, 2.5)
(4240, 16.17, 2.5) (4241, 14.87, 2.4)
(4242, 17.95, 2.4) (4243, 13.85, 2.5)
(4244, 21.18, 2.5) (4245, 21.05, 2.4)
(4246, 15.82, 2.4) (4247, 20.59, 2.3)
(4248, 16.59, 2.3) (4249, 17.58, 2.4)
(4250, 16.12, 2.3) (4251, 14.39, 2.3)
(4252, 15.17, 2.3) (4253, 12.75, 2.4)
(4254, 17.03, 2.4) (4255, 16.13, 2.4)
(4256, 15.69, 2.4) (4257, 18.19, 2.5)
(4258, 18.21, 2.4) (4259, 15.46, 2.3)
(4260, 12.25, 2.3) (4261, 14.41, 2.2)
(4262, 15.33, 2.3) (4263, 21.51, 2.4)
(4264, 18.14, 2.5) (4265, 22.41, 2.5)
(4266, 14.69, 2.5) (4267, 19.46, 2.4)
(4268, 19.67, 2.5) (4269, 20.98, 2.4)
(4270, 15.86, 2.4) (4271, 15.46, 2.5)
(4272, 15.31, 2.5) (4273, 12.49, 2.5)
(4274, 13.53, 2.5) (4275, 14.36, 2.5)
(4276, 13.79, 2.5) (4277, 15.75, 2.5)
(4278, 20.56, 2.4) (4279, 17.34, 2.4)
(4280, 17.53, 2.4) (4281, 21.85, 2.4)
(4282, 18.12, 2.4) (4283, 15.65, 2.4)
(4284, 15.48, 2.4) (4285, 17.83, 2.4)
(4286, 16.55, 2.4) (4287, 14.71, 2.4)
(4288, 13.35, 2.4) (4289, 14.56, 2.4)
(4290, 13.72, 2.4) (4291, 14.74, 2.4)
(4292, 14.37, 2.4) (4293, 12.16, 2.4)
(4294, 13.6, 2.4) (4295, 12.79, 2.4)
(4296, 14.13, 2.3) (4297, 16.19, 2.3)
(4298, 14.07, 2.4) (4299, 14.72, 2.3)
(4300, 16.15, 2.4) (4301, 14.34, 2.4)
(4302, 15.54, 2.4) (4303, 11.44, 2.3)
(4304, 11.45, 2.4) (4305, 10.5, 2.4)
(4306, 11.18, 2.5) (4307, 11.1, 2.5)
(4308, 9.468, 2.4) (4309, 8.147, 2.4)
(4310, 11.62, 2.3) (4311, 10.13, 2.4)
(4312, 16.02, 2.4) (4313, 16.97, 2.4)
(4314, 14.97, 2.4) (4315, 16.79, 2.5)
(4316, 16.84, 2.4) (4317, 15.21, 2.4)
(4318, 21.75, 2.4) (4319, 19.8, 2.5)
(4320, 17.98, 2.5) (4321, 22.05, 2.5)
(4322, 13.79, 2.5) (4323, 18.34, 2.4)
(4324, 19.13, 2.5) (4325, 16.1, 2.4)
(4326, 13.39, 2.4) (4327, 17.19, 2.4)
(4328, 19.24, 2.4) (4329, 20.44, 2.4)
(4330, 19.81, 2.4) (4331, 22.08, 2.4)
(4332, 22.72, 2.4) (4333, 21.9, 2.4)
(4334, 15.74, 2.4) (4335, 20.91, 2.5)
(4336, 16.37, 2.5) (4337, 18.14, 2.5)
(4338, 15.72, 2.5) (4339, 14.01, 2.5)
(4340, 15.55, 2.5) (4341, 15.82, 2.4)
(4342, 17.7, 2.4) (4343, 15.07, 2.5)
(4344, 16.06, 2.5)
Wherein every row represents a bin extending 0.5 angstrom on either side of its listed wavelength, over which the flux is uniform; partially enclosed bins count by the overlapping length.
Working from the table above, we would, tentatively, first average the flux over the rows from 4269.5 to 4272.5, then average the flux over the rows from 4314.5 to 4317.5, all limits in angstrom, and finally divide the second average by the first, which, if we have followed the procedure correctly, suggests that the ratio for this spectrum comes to 1.05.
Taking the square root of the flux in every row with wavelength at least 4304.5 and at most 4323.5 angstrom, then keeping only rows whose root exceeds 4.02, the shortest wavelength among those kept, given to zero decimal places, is 4313 angstrom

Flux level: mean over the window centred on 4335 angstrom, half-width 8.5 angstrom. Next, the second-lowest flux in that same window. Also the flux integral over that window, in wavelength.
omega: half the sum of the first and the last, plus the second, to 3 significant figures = 178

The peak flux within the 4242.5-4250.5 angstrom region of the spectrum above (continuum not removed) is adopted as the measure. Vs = 21.18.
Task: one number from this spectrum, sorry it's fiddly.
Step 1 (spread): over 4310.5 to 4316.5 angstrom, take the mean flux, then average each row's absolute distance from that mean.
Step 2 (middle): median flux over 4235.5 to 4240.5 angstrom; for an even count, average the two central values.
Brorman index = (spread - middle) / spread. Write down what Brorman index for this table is -7.9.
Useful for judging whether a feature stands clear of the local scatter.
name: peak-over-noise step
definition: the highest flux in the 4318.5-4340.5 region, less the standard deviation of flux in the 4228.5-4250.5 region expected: 20.3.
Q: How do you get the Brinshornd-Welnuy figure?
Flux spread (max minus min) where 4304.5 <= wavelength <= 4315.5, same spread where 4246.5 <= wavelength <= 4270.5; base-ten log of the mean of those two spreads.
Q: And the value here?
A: 0.98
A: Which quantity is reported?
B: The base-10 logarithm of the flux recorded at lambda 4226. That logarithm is 1.15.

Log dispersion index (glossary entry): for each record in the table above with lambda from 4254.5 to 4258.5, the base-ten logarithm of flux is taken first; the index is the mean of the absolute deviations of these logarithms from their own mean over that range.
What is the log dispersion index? 0.029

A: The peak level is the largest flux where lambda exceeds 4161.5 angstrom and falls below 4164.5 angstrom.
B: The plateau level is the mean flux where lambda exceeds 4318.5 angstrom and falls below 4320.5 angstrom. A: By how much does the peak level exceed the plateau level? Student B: -3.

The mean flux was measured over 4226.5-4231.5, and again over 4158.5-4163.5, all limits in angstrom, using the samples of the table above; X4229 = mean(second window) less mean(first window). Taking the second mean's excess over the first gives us -1.3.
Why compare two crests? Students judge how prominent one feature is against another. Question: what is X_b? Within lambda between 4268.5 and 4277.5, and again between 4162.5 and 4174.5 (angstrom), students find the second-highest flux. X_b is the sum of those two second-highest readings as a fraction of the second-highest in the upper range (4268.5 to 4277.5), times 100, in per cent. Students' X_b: 205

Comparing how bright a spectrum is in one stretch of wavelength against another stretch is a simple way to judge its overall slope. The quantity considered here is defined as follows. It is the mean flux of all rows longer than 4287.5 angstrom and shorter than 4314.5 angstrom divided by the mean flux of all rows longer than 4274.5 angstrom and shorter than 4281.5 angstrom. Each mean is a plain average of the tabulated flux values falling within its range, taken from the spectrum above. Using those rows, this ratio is 0.76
